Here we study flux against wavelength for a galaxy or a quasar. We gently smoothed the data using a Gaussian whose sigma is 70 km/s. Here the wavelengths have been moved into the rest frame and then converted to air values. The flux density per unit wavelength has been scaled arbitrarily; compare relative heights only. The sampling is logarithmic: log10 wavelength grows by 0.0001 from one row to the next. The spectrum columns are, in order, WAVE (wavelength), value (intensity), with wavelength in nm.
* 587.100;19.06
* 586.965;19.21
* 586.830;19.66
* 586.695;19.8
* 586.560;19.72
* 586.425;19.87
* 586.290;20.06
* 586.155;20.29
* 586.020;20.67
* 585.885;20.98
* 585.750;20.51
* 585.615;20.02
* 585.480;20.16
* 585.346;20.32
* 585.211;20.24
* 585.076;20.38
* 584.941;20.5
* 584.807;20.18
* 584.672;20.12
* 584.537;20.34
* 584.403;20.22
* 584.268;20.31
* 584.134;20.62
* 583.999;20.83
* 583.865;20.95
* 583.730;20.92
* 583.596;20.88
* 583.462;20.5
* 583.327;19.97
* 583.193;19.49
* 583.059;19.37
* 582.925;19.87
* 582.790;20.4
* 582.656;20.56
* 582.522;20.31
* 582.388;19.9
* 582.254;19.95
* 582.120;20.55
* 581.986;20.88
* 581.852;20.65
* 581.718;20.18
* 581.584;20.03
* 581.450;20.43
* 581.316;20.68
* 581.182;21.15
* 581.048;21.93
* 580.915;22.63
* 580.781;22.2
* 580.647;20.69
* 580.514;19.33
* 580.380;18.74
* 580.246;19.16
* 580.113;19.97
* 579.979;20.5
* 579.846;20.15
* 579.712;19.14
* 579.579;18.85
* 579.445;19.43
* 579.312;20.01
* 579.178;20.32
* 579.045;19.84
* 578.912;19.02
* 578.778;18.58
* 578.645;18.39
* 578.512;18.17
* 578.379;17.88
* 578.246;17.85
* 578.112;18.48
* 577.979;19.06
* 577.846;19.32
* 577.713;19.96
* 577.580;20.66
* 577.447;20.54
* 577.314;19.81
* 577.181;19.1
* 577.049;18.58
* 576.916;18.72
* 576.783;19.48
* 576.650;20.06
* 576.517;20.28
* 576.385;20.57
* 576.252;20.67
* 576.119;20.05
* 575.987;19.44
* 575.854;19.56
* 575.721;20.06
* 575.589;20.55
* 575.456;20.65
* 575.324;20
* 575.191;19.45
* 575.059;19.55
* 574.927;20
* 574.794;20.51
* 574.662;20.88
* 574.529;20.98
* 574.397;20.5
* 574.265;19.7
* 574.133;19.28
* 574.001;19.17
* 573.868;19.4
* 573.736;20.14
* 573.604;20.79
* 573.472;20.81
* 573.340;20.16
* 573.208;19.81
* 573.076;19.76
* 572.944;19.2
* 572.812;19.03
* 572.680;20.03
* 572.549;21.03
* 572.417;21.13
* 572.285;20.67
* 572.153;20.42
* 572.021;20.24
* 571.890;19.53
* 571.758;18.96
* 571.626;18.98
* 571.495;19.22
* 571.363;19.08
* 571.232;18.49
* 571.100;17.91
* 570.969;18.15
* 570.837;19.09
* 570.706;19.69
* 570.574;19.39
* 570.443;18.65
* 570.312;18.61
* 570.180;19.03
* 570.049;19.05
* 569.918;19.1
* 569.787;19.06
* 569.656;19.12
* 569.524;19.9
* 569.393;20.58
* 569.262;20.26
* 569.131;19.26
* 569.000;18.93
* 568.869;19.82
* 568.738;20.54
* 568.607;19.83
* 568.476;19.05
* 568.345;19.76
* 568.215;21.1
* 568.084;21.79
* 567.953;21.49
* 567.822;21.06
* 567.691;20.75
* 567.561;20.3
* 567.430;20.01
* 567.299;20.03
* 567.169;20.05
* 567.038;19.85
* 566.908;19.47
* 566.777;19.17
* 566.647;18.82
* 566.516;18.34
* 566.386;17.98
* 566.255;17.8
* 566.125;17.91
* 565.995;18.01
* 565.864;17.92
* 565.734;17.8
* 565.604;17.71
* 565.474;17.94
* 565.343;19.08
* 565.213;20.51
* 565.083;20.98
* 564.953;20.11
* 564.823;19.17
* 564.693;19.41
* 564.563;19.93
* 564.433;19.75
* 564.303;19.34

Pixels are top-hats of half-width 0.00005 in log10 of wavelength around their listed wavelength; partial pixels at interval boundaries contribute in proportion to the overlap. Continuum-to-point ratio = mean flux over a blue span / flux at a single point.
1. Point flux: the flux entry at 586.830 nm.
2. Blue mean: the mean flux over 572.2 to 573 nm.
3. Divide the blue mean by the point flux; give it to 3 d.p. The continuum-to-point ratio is 1.027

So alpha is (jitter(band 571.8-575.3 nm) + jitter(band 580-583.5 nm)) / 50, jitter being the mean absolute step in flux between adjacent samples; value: 0.0184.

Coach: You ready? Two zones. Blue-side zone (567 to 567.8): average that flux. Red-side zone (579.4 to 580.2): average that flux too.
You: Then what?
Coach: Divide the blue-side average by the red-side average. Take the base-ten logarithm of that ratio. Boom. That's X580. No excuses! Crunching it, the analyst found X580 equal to 0.01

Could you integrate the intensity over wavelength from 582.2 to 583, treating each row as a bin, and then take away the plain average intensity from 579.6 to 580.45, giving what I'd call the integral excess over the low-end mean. -3.4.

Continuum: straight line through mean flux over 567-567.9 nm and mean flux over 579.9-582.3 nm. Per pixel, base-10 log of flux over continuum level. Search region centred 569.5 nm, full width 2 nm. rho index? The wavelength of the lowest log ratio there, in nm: 570.312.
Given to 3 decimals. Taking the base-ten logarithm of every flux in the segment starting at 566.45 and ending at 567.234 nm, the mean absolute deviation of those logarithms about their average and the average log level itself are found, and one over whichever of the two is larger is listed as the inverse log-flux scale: 0.778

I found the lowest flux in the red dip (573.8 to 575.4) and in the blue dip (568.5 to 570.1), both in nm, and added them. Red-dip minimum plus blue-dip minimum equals 38.1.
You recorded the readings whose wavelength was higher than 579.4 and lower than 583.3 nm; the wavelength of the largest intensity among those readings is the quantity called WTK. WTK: 580.915 nm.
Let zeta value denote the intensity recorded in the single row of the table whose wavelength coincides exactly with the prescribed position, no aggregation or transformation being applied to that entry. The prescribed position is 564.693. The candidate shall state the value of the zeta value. 19.41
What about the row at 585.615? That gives 20.02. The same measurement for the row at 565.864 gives 17.92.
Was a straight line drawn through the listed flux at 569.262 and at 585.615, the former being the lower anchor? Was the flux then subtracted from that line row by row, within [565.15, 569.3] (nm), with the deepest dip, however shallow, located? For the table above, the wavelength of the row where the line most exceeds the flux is 565.604 nm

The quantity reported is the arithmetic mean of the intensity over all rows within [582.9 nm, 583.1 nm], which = 19.6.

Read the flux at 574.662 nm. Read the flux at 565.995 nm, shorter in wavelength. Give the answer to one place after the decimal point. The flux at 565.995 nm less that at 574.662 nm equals -2.9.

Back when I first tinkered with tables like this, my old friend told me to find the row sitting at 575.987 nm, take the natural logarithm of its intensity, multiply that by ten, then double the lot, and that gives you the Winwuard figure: 59.3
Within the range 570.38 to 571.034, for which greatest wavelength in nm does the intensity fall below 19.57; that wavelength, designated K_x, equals 570.969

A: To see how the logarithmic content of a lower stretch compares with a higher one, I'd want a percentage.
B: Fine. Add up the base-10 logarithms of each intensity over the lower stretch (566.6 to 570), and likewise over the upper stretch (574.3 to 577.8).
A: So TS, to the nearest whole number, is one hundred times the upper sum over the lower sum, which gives 100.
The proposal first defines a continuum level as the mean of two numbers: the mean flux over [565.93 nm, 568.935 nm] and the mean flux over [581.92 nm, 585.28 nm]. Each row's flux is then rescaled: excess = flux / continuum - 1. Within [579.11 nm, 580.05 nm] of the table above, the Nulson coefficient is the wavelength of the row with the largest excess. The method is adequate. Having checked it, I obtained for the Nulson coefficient 579.979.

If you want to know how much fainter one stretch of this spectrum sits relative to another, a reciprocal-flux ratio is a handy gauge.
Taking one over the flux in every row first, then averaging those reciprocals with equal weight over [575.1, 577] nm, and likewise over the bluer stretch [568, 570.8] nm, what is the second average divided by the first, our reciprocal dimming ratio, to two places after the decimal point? 1.02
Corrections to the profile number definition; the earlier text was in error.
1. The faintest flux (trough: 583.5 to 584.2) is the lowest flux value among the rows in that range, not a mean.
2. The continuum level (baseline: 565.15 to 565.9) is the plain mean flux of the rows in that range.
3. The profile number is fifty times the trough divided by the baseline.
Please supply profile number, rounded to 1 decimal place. 55.7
